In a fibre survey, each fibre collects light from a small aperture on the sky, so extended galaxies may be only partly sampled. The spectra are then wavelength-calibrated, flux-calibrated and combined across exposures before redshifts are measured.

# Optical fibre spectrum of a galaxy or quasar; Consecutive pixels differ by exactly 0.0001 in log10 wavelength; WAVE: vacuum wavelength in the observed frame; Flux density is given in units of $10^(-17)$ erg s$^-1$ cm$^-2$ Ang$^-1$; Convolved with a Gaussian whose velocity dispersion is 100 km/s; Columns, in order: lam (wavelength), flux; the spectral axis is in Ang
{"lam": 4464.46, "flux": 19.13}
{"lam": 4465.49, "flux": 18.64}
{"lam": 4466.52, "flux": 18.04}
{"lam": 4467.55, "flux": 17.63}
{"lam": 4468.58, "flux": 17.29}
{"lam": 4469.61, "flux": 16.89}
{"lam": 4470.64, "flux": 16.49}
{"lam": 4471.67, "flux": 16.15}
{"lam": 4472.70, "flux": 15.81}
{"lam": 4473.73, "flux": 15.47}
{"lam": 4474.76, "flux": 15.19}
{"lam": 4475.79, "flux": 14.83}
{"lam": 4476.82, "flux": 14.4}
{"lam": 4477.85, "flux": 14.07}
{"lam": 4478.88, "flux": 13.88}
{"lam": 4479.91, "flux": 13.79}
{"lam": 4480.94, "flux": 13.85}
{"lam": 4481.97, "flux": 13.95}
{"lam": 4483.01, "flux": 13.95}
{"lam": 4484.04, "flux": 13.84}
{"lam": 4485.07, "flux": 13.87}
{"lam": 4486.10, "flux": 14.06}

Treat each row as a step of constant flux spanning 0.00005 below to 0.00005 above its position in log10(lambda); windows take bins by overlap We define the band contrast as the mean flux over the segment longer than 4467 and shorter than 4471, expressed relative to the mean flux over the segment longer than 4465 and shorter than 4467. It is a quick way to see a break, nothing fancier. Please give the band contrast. 0.93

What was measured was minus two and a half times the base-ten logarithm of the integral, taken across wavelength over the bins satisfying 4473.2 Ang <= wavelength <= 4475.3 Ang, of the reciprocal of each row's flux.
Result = 2.2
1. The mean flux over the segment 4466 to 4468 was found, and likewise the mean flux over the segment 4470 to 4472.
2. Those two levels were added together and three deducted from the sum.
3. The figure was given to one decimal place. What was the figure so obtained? 31.2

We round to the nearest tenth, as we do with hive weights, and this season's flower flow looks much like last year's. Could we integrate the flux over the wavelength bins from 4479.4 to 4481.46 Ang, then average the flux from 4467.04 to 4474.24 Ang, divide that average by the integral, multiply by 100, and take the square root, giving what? 7.6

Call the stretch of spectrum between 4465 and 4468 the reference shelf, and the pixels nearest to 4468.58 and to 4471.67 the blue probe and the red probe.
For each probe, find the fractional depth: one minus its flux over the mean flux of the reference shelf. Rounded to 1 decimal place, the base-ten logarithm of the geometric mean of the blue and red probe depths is -1.2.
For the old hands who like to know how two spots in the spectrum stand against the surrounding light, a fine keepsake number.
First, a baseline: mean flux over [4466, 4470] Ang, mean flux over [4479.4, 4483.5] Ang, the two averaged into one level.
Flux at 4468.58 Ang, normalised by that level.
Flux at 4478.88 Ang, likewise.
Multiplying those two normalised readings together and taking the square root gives 0.99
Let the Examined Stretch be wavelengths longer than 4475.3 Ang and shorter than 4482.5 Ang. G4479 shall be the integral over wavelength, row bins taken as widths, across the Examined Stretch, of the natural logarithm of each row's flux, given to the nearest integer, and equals 19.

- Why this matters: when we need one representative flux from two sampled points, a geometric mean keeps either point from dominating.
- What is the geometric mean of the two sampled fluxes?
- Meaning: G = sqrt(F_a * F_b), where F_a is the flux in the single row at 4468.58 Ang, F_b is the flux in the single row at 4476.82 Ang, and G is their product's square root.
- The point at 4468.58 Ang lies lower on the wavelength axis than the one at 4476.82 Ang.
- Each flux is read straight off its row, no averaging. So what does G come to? 15.8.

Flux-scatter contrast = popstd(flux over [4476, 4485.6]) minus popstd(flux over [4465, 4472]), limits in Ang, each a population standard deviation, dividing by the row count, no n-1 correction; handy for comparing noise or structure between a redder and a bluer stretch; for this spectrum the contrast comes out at -0.6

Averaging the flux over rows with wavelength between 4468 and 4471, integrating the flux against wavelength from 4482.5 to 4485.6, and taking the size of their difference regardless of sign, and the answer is 26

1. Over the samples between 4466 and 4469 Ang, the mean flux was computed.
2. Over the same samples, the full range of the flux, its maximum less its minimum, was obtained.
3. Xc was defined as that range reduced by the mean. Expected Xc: -16.9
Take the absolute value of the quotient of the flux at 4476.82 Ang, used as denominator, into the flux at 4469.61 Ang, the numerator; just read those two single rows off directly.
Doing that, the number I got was 1.17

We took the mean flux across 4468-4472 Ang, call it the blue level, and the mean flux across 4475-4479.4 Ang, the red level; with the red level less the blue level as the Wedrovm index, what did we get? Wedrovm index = -2.4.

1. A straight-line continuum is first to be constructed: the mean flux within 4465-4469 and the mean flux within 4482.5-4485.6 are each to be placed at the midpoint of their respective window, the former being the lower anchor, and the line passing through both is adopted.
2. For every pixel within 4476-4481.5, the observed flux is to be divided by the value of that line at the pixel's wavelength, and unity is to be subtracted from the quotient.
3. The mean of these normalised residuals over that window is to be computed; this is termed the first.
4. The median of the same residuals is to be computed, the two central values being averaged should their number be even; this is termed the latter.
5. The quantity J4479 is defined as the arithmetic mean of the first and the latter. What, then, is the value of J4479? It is -0.075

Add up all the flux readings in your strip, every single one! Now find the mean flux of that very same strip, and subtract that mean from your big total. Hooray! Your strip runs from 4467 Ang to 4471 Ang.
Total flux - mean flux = 51.2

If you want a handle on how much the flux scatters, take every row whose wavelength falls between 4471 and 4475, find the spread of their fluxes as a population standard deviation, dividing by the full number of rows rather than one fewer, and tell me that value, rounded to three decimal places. 0.360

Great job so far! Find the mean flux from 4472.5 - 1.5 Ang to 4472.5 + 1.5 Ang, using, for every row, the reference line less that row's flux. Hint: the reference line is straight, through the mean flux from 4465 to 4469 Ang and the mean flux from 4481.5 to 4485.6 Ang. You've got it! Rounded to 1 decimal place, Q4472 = 0.7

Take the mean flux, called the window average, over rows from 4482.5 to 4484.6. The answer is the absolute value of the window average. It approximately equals 13.9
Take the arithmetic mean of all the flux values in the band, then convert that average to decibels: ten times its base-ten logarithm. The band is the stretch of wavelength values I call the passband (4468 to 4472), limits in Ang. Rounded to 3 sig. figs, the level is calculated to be 12.2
